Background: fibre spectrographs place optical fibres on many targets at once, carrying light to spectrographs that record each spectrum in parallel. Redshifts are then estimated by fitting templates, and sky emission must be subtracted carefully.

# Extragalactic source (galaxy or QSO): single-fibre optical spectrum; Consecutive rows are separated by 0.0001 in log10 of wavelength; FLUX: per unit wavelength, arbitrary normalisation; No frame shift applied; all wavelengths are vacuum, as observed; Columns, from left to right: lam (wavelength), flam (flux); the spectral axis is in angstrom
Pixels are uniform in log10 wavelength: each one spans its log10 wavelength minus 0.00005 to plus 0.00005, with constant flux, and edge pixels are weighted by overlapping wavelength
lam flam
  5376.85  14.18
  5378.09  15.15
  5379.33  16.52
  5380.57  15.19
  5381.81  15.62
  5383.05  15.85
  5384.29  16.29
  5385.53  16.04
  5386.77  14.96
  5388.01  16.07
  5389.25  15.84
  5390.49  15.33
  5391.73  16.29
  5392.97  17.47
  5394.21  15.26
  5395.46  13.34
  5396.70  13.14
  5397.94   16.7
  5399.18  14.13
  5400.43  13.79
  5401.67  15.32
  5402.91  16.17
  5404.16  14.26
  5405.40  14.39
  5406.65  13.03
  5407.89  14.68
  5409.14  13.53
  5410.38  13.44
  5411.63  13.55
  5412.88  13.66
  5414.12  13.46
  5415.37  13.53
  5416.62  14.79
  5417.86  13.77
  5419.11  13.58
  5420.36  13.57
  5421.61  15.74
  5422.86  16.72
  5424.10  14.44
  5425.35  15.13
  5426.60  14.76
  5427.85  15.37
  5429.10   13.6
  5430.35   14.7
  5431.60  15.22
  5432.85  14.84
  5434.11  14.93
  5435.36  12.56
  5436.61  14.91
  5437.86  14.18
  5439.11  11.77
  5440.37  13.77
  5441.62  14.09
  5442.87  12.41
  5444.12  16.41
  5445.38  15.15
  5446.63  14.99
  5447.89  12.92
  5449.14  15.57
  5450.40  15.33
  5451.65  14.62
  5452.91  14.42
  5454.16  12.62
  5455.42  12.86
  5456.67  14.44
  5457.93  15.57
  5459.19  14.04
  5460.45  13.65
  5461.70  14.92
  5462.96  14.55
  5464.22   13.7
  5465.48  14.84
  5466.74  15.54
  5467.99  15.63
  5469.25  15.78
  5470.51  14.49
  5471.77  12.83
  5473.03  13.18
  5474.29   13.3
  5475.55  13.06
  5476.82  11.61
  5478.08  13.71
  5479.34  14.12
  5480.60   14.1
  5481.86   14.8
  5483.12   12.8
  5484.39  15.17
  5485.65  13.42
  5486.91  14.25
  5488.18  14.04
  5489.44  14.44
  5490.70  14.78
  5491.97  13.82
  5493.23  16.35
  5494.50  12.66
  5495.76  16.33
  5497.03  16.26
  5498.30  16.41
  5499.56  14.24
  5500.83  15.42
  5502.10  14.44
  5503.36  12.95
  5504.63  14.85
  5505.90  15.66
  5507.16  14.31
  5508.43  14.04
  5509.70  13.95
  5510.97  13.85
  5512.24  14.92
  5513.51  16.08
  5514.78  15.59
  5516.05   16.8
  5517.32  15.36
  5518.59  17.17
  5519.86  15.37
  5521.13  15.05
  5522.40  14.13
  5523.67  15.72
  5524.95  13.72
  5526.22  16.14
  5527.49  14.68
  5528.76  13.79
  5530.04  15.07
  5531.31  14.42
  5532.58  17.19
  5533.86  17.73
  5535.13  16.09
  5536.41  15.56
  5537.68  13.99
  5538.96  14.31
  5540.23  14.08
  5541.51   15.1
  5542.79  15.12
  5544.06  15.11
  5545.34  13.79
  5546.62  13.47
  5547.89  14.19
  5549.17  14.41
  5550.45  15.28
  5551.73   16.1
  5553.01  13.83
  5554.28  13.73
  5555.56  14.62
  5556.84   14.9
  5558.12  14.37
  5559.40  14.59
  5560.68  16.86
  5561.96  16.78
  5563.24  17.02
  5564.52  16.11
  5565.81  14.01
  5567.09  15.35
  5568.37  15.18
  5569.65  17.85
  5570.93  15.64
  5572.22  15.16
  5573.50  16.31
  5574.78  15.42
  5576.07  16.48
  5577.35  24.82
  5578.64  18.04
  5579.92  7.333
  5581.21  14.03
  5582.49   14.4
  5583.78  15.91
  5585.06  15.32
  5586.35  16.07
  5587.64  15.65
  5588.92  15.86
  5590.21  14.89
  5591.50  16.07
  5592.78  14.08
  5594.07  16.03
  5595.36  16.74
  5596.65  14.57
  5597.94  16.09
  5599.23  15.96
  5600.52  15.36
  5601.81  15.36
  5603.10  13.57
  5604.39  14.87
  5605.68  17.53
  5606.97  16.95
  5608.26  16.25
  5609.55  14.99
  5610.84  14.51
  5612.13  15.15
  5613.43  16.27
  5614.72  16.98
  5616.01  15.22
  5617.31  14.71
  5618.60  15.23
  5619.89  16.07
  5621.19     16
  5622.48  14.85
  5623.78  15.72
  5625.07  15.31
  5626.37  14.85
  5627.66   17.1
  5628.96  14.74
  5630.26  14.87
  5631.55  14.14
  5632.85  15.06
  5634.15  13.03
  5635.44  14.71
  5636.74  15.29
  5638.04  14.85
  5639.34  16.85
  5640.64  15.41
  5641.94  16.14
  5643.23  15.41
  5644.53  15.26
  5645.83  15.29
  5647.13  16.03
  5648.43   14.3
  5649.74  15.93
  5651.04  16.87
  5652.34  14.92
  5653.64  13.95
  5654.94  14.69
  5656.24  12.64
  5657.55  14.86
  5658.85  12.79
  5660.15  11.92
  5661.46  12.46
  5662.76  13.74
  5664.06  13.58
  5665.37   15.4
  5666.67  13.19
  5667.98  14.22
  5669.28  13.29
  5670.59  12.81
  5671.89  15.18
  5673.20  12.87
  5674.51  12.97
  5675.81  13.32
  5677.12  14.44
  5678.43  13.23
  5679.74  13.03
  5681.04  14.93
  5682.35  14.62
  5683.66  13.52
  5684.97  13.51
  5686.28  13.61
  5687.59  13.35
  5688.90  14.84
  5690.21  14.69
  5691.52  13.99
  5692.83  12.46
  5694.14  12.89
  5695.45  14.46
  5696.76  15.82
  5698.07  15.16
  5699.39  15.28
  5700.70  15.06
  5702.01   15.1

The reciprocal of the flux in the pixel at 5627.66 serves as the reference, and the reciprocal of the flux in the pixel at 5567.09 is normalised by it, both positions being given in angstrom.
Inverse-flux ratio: 1.11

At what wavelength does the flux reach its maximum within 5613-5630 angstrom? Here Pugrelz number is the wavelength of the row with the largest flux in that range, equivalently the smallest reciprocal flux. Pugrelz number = 5627.66 angstrom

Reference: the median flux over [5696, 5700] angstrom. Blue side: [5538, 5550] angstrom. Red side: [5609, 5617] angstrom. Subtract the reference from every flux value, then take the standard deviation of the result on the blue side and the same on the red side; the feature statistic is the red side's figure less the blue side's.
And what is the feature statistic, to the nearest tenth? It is 0.3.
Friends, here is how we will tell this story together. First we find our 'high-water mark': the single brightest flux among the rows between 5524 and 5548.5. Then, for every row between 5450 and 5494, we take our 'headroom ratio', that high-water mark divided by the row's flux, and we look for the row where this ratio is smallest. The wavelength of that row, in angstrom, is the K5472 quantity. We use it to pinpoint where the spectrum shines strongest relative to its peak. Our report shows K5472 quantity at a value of 5493.23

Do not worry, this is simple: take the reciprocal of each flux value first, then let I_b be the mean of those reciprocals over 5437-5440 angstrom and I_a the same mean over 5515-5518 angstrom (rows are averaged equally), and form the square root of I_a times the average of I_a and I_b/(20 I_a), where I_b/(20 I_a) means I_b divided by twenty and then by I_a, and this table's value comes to 0.062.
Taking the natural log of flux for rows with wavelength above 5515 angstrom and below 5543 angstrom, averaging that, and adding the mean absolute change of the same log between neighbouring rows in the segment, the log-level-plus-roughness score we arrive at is 2.80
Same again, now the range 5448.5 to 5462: 2.73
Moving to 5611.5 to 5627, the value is 2.79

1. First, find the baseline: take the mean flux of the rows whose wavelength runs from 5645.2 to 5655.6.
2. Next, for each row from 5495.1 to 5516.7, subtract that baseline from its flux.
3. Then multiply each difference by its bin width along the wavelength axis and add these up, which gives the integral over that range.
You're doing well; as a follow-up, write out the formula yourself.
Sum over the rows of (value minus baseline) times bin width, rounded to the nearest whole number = -4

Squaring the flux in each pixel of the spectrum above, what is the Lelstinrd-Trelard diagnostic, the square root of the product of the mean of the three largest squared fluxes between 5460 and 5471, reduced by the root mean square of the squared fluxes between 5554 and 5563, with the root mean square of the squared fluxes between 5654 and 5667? 48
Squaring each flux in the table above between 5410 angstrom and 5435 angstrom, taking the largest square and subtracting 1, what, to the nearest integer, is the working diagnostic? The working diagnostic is 279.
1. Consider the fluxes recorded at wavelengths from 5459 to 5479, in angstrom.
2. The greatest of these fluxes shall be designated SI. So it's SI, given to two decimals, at 15.78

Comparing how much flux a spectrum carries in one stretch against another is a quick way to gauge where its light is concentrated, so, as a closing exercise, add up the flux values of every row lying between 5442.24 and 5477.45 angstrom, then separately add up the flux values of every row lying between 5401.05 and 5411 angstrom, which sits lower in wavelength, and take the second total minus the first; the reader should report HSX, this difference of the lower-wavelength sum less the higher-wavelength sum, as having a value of -284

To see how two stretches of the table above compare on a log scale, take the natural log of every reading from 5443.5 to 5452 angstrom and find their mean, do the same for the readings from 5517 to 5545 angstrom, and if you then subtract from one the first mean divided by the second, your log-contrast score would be 0.01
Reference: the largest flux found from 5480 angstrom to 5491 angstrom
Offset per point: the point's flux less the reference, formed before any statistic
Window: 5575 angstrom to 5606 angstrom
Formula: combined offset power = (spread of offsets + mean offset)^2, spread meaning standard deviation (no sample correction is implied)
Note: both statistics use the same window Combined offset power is 10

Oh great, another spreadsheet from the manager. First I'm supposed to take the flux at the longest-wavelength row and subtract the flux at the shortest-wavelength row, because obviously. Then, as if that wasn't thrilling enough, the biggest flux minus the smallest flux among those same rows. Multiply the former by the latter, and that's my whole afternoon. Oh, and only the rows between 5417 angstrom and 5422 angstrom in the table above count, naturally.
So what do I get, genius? 4.3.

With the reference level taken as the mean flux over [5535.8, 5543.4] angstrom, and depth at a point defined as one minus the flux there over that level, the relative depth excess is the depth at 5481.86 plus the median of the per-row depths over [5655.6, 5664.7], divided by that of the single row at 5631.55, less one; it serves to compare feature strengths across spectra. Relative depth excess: 2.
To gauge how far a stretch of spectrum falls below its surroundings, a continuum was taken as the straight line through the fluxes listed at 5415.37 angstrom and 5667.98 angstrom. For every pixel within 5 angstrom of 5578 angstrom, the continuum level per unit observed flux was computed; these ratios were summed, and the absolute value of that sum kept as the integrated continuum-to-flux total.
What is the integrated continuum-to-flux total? 8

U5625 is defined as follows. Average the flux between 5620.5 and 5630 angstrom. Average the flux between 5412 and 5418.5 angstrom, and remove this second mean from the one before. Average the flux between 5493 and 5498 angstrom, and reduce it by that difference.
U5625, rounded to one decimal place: 13.7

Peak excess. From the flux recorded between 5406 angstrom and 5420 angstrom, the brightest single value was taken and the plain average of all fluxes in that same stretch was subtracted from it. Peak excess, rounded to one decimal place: 1.1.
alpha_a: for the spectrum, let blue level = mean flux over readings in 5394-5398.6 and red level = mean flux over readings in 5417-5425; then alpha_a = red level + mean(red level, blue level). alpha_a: 29.3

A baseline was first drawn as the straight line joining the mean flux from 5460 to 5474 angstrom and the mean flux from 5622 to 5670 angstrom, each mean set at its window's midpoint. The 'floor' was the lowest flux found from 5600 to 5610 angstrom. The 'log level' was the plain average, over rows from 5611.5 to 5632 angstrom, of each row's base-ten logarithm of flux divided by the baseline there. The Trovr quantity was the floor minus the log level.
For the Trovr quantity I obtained 13.5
